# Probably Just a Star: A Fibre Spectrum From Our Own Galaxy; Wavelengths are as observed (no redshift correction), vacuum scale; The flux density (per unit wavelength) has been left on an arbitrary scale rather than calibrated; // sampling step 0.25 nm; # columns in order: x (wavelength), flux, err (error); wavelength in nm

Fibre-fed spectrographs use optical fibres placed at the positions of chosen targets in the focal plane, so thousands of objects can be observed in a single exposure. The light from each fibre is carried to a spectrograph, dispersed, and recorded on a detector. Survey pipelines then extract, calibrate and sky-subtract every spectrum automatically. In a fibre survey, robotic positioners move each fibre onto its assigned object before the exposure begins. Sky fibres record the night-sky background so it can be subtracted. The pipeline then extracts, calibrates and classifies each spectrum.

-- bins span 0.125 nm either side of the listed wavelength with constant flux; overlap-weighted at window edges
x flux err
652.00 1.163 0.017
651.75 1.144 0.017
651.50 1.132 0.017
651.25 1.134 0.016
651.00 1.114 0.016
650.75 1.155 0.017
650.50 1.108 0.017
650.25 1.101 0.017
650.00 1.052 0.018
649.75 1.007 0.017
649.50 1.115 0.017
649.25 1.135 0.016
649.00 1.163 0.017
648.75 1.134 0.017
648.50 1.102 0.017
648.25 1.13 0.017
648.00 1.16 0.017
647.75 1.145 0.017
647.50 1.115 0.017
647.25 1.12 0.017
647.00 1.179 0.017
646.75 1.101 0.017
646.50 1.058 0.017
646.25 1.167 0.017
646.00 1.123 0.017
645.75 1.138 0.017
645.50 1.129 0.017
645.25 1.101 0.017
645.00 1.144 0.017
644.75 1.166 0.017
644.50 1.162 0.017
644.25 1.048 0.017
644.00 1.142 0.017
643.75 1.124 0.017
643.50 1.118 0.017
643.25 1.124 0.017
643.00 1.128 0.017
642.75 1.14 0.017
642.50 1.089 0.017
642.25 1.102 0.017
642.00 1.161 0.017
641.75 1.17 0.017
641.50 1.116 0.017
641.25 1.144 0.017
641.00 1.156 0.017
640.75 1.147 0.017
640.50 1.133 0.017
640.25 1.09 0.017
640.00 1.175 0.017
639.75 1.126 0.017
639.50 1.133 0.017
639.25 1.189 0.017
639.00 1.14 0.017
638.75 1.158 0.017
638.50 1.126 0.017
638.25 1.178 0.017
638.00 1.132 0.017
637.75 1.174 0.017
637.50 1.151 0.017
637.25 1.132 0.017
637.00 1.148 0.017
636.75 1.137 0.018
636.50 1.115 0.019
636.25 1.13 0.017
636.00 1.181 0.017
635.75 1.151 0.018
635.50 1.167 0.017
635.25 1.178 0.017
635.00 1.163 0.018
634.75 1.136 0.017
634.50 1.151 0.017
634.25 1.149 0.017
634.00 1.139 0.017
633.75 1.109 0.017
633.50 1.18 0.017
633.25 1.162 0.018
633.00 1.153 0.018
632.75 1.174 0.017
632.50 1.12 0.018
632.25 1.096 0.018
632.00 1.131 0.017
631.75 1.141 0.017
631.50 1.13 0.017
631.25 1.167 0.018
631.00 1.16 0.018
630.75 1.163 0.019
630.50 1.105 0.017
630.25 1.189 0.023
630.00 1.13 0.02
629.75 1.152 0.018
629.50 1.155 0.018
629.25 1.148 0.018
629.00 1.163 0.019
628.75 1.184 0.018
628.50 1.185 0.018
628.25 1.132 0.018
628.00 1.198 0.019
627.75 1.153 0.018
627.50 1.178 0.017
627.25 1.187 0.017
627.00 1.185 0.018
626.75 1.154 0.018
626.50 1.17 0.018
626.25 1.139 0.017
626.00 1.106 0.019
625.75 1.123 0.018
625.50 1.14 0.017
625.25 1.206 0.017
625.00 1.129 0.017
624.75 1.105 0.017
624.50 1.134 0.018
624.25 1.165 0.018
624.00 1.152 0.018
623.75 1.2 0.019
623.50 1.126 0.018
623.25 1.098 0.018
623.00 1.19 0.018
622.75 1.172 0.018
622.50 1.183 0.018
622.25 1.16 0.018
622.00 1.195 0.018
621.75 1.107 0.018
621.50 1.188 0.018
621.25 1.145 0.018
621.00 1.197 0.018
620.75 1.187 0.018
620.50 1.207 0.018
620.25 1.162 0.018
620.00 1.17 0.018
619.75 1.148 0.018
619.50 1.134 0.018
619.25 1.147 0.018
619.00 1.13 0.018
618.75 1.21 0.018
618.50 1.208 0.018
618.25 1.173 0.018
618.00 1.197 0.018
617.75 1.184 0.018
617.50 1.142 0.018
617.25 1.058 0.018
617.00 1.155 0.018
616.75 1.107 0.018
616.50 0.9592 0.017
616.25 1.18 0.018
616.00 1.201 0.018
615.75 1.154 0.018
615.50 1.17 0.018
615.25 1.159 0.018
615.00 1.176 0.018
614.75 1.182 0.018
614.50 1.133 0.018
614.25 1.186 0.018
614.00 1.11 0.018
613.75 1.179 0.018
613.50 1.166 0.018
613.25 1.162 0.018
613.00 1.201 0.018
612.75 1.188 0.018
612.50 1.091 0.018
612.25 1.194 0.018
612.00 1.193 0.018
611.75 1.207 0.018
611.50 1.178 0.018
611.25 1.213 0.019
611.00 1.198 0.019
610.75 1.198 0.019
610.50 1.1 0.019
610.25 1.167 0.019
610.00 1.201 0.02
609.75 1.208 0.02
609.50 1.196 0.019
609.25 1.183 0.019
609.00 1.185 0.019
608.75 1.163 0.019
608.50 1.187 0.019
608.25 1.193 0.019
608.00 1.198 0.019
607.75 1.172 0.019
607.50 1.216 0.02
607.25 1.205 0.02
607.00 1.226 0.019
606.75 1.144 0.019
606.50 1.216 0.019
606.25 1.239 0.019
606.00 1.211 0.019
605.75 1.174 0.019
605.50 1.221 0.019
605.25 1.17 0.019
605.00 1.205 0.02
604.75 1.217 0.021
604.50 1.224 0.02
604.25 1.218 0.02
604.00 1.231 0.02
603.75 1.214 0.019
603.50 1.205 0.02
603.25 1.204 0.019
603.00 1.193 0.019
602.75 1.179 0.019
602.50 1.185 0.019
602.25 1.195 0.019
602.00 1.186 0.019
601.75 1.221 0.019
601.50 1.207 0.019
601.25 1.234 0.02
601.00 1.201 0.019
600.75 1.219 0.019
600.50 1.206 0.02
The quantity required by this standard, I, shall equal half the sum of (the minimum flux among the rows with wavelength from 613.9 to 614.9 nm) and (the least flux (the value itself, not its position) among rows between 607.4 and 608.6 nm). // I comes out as 1.14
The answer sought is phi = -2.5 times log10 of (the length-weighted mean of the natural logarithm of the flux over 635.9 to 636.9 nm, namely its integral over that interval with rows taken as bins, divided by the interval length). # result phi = 2.21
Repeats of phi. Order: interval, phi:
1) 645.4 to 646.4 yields 2.23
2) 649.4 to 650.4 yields 2.96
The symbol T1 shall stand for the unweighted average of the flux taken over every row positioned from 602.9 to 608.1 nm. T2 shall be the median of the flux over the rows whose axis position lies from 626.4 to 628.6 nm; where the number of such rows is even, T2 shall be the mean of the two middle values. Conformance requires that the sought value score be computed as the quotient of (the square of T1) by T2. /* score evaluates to 1.23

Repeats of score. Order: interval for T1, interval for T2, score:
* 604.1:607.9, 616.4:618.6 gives 1.25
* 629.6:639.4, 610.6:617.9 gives 1.12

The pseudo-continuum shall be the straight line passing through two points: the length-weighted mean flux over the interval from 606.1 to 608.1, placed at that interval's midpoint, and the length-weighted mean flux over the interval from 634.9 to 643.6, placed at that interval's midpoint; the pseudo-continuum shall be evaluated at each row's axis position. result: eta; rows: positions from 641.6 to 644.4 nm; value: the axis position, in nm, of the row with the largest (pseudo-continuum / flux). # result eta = 644.25 nm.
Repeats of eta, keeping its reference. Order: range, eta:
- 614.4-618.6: 616.50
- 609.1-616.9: 616.50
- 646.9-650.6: 649.75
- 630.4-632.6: 632.25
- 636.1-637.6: 636.50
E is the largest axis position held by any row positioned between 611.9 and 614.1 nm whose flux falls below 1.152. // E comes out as 614.00 nm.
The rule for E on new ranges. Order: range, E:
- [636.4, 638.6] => 638.50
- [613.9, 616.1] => 614.50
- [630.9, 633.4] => 632.50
